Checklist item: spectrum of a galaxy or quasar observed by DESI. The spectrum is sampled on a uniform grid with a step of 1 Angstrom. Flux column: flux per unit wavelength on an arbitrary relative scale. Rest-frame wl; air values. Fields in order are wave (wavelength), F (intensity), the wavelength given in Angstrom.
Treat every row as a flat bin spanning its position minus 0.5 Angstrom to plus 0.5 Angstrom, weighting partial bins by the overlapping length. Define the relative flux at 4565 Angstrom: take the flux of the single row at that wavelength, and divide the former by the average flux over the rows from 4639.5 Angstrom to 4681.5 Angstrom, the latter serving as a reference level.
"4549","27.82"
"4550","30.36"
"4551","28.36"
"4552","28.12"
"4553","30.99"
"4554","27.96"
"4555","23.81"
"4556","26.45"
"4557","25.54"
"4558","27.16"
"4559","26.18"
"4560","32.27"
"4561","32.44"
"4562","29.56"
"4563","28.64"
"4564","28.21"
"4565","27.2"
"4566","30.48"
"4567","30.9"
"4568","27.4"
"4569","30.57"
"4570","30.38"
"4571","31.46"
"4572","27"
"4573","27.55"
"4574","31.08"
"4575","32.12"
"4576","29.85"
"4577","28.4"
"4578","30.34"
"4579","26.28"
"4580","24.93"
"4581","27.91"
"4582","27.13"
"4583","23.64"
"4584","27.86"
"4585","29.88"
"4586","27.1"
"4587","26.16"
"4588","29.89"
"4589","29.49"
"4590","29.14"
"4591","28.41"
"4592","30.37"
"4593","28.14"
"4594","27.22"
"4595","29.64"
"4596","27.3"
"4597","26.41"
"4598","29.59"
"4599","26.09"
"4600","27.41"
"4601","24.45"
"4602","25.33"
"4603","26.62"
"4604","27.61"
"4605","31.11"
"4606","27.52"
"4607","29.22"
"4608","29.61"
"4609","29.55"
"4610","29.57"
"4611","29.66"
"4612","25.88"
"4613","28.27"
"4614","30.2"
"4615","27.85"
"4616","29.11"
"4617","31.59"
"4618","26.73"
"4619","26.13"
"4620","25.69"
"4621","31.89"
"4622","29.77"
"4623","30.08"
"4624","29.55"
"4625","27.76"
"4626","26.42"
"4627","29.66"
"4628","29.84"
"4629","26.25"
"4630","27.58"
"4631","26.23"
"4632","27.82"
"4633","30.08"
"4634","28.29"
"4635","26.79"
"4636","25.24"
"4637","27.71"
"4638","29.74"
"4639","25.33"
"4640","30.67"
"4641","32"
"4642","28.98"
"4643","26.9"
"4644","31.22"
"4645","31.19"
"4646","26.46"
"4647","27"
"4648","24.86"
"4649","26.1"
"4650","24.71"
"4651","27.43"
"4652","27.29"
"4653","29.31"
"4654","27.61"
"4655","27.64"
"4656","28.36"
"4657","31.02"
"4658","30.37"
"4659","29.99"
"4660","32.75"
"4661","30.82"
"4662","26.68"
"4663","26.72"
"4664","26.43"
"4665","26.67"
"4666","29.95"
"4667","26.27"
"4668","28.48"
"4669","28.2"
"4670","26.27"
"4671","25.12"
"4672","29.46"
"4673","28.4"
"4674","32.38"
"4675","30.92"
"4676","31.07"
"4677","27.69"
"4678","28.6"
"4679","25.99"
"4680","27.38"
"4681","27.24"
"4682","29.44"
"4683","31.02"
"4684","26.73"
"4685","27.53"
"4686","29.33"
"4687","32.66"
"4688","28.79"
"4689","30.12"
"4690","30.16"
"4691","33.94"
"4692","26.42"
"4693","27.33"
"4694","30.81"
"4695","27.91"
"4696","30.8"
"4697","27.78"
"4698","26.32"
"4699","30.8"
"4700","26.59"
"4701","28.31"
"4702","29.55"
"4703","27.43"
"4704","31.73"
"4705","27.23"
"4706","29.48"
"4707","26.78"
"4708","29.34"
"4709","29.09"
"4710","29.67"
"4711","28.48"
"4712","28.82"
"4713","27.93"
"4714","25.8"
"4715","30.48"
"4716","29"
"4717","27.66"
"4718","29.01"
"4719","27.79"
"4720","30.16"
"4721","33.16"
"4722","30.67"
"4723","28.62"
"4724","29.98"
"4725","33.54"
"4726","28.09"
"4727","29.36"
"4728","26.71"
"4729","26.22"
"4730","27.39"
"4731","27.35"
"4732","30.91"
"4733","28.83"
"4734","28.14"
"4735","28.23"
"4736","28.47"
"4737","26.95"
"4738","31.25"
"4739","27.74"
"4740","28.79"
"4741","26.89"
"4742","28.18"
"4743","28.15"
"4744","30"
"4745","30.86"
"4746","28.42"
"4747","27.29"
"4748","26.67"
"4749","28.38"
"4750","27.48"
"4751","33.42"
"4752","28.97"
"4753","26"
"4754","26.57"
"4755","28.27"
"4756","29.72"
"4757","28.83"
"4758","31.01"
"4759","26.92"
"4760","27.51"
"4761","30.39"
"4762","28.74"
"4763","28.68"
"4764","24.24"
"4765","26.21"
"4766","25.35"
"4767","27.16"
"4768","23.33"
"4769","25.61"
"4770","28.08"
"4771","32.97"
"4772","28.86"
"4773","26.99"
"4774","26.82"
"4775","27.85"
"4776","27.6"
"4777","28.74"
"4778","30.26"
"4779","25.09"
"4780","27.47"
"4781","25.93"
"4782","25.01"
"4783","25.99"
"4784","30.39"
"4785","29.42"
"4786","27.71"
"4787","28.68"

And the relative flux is 0.96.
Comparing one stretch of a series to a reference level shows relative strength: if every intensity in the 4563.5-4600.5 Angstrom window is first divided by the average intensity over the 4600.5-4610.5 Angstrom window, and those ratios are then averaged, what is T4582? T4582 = 1.01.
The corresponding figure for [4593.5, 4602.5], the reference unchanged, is 0.96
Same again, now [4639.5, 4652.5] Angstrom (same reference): 1.00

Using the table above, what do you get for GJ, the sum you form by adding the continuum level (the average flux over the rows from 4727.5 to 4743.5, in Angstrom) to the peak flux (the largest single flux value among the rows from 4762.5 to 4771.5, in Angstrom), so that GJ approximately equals 61.1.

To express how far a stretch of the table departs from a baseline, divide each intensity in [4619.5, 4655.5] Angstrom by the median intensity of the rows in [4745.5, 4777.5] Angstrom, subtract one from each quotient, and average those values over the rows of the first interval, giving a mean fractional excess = 0.013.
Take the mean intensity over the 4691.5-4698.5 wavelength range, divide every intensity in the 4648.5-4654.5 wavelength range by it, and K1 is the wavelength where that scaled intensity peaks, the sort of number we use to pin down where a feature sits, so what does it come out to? 4653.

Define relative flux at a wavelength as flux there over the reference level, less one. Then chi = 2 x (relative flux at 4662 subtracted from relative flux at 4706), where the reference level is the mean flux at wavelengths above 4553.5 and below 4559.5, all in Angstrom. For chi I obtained 0.21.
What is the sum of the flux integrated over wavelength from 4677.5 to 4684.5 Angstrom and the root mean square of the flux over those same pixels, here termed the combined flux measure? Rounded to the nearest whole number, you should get 225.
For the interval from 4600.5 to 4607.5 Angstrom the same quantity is 219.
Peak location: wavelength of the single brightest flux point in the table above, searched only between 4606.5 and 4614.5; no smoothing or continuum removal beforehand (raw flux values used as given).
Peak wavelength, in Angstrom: 4614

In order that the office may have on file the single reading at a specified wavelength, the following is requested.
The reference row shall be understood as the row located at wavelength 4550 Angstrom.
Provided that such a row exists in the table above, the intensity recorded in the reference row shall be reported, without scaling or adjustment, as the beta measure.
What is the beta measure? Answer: 30.36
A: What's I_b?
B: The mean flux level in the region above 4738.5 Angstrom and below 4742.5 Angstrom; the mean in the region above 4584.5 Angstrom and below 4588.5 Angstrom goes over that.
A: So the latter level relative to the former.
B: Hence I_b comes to 1.01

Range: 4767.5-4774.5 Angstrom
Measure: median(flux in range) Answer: 27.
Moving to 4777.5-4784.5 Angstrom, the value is 26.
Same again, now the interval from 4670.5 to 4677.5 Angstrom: 29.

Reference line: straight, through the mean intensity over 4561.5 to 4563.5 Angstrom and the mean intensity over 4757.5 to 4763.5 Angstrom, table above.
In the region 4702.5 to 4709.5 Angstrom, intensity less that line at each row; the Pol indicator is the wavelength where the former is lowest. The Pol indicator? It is 4707 Angstrom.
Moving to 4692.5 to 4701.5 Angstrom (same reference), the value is 4698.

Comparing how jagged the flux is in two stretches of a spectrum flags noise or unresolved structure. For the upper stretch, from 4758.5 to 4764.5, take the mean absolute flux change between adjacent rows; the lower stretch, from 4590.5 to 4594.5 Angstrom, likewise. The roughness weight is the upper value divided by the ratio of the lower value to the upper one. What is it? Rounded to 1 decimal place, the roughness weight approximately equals 2.2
